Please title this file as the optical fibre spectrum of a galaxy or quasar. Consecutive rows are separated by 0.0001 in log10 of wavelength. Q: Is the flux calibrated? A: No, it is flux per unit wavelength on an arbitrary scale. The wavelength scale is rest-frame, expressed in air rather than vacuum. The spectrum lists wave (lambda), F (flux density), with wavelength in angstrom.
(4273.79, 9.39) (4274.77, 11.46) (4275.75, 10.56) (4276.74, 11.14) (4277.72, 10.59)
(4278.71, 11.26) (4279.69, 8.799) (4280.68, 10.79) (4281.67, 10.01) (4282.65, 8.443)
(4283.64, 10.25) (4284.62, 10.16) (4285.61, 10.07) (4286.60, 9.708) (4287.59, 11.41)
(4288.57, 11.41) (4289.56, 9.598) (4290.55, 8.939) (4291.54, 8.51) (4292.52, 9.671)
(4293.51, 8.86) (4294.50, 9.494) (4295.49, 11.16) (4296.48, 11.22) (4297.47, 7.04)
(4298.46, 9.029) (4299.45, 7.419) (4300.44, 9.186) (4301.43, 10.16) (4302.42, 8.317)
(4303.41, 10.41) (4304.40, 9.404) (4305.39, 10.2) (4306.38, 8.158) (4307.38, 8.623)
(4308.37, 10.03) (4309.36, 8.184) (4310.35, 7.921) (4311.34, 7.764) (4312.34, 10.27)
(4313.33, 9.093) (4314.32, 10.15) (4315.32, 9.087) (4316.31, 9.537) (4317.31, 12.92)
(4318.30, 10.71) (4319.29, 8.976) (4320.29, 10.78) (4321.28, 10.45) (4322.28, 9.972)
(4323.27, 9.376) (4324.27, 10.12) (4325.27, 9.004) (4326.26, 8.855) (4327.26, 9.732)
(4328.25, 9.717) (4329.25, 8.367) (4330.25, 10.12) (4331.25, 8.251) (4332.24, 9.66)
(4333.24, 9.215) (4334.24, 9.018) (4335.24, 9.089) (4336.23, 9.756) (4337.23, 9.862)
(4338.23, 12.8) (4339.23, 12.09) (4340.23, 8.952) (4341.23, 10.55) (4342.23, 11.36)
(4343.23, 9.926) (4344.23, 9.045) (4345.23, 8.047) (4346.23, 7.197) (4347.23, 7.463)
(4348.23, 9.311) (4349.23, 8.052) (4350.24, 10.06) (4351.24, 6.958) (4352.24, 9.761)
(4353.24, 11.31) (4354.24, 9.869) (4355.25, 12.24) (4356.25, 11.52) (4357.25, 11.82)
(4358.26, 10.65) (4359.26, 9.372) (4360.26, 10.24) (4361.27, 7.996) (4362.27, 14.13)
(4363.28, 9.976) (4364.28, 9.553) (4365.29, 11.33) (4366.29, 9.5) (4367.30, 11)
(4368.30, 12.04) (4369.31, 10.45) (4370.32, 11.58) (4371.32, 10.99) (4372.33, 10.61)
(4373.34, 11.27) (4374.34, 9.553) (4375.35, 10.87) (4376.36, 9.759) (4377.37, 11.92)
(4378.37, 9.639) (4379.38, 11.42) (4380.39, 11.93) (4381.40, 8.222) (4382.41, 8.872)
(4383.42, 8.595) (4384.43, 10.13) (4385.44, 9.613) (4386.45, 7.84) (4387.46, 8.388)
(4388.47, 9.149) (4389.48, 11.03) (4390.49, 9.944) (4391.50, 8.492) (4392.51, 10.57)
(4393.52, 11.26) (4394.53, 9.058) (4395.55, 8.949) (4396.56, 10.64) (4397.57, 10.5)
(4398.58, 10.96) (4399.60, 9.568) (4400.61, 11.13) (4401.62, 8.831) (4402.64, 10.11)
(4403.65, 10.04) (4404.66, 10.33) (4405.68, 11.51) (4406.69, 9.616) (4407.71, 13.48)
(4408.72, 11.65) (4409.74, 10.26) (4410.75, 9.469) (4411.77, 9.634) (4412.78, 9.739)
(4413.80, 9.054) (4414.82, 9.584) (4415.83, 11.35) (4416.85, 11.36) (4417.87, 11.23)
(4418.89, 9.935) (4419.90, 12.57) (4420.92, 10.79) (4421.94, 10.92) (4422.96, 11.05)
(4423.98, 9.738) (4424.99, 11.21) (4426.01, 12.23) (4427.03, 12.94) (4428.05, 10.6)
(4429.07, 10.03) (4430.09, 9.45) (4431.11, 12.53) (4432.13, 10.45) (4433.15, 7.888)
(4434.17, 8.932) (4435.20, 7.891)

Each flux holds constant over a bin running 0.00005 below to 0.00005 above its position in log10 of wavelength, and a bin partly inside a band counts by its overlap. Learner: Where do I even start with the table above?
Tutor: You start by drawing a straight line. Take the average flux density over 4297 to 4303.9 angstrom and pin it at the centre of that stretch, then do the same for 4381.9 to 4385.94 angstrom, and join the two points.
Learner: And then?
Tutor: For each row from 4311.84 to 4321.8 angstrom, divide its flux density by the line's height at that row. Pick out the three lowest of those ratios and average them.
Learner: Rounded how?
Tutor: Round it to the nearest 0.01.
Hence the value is 1.02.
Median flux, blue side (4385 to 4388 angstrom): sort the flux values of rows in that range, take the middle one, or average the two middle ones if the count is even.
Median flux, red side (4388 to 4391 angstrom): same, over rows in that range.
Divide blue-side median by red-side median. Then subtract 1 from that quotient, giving -0.16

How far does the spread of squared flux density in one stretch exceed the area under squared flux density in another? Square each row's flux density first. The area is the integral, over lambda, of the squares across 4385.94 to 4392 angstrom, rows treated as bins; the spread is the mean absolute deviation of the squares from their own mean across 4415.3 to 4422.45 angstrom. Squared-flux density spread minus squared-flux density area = -502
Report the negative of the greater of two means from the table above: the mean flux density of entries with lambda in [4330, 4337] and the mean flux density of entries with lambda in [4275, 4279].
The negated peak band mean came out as -10.9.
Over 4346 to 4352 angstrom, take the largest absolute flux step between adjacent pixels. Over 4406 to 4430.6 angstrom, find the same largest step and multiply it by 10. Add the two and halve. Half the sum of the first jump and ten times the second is 20.9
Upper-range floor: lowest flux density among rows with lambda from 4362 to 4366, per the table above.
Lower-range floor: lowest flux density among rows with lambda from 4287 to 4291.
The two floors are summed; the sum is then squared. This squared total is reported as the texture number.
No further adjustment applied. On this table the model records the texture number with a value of 342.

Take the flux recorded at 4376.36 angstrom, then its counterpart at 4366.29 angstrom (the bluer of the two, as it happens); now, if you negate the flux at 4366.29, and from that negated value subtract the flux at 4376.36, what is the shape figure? -19.3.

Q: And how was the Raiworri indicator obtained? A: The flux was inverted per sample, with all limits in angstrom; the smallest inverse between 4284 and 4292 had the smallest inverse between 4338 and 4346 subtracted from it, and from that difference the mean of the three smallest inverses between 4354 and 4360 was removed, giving -0.075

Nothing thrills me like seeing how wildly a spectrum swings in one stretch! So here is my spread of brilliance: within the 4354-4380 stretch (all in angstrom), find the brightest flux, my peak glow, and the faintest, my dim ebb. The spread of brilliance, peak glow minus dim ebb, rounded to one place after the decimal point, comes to 6.1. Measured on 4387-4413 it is 5.1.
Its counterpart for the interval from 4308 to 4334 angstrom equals 5.2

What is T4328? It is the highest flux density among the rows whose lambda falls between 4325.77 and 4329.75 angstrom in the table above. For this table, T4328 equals 9.732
